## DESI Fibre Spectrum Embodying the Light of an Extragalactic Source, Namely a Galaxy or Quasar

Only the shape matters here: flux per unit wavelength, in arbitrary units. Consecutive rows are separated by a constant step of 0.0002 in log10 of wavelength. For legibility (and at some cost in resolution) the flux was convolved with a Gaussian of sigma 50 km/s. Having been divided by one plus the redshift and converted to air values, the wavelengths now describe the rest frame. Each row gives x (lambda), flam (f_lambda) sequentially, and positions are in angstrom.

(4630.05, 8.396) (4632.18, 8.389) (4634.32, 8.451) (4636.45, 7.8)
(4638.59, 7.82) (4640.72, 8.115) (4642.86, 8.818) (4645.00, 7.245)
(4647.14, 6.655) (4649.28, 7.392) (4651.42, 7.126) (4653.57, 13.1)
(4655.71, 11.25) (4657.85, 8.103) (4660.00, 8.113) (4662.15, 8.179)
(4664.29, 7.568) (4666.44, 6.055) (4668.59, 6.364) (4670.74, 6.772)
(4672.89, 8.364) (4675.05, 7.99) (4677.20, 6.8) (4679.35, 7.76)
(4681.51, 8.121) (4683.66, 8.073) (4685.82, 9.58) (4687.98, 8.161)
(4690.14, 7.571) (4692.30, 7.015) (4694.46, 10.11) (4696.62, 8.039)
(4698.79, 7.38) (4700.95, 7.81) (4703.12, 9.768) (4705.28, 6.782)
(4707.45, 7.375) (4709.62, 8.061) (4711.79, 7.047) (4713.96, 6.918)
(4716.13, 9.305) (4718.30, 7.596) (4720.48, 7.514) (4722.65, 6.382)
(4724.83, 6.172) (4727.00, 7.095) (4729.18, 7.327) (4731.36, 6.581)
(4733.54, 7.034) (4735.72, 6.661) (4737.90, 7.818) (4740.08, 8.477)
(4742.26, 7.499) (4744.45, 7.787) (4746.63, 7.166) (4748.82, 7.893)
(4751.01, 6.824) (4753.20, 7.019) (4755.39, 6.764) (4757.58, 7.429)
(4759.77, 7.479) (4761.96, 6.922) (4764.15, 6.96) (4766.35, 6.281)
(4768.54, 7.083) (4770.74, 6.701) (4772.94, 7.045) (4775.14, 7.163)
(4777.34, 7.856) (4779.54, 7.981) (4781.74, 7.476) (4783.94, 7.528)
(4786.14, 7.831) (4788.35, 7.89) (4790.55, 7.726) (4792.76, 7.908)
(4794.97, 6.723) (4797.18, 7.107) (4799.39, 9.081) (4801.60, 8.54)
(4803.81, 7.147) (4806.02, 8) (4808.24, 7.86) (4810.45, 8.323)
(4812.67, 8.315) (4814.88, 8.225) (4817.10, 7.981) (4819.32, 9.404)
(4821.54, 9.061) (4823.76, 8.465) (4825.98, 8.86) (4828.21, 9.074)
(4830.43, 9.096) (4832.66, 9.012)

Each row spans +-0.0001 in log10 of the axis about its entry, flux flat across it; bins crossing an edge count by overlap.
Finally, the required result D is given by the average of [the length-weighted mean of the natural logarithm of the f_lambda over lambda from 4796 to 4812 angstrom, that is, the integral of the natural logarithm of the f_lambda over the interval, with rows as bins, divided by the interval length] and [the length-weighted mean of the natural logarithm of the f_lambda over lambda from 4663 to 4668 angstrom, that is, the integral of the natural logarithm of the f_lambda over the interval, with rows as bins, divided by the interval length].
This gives 2.00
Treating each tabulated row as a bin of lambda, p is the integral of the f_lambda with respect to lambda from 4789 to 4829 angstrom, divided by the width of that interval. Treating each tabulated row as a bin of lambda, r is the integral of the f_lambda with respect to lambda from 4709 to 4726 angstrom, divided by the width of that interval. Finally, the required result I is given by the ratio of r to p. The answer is 0.90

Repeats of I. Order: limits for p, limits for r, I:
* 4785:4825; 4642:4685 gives 0.99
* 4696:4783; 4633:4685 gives 1.09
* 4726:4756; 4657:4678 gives 1.02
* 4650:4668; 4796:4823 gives 0.96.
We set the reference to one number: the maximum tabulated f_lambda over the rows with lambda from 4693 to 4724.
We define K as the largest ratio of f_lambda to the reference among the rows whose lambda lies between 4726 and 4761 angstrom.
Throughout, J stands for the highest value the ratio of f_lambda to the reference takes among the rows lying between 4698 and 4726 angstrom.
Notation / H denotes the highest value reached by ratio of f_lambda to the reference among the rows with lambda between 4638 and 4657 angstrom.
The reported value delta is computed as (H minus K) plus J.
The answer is 1.4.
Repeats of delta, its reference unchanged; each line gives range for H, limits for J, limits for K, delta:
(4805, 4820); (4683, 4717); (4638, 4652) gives 1.1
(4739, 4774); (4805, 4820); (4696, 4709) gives 0.8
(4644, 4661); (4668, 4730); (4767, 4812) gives 1.4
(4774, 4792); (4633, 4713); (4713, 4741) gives 1.2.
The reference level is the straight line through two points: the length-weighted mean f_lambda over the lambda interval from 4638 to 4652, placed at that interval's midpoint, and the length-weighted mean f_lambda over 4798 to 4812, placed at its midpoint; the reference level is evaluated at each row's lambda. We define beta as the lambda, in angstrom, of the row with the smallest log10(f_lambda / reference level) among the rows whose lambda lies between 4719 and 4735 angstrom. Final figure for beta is 4724.83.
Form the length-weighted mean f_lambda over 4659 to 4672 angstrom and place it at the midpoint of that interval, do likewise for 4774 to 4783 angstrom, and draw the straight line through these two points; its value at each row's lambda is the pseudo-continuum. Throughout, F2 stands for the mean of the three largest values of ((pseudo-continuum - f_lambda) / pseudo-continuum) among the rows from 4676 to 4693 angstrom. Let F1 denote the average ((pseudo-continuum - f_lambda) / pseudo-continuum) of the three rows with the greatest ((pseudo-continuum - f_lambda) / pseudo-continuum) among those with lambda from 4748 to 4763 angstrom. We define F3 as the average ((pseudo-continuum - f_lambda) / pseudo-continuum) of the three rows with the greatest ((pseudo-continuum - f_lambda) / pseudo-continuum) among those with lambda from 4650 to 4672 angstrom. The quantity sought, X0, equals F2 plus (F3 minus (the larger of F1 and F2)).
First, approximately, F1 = 0.09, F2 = 0.019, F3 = 0.11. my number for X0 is 0.04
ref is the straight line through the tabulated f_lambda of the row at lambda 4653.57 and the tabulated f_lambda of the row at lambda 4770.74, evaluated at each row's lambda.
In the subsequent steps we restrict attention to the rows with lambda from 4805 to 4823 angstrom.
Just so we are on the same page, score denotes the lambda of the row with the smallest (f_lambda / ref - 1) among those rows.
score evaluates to 4806.02 angstrom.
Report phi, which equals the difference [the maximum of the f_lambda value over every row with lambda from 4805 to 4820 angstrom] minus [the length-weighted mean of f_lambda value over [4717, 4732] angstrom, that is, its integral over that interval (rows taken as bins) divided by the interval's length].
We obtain 2.4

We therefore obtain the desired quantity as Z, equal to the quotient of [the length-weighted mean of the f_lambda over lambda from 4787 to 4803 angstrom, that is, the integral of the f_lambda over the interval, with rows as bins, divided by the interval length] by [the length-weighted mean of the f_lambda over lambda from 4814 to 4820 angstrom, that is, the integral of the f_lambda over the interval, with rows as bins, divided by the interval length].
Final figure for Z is 0.92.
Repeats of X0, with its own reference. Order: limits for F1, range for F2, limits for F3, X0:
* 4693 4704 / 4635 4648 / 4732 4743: 0.05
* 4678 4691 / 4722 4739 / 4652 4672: 0.11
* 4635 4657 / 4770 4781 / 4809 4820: -0.05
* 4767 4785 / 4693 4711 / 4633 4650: -0.06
